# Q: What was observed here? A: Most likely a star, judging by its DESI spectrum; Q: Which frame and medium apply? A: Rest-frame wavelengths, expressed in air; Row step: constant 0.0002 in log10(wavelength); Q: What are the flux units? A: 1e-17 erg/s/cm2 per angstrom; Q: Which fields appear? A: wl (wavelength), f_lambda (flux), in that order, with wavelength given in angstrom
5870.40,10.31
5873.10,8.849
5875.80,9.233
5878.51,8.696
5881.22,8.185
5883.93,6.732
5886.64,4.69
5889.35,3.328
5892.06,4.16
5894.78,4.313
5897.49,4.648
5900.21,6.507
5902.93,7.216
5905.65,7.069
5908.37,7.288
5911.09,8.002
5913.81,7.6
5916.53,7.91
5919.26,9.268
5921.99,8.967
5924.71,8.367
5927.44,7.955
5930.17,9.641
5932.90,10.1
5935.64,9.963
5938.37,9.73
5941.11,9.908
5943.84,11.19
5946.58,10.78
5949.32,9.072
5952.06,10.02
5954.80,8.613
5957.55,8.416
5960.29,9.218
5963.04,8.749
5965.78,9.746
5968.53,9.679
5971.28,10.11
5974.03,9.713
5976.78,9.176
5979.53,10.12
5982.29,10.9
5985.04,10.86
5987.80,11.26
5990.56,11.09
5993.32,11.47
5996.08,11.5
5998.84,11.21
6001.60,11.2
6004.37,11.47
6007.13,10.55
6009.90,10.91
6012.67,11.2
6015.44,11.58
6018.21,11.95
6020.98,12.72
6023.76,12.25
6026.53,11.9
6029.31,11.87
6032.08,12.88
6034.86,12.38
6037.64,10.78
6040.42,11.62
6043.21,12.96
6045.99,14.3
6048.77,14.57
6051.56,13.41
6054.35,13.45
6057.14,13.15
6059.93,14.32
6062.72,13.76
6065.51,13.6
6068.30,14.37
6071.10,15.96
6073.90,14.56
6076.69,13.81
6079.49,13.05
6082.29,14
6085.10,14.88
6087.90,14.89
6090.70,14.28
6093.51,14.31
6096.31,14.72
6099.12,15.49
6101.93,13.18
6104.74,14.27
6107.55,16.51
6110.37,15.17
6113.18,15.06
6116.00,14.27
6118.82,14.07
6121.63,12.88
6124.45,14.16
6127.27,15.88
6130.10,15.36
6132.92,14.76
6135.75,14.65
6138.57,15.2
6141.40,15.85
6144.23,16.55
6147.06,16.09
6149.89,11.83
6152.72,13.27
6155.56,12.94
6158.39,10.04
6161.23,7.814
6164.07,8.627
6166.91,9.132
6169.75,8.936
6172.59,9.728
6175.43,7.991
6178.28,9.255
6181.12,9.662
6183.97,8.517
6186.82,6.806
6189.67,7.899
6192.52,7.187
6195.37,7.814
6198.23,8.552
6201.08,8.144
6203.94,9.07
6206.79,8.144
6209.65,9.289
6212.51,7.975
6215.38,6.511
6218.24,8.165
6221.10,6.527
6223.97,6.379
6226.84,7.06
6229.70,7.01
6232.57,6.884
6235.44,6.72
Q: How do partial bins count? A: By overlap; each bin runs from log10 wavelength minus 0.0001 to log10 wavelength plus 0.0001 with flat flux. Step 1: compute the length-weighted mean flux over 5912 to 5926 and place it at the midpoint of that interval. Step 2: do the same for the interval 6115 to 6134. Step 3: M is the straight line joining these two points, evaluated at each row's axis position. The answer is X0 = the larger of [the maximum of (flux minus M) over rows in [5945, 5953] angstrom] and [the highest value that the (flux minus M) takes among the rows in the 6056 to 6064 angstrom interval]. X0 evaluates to 1.74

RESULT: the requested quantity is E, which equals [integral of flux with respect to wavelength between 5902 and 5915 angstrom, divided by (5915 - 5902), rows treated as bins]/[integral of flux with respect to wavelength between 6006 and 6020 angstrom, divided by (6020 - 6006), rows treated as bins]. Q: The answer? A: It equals 0.7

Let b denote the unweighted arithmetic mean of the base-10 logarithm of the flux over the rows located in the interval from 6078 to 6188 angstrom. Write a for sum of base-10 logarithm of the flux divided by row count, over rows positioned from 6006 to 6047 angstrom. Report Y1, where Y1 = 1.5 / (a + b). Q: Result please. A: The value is 0.689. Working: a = 1.08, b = 1.10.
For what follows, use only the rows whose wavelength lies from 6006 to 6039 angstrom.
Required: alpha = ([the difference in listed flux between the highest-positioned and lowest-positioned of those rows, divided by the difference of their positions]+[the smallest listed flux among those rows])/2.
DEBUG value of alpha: 5.3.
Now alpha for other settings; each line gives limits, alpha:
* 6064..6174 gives 3.9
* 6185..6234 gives 3.2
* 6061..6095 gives 6.5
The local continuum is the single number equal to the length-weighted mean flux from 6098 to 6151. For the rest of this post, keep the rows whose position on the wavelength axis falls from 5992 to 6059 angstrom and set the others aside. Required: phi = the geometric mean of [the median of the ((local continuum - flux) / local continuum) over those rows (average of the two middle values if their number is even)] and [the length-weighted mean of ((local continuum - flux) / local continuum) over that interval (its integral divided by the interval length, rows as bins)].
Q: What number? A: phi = 0.19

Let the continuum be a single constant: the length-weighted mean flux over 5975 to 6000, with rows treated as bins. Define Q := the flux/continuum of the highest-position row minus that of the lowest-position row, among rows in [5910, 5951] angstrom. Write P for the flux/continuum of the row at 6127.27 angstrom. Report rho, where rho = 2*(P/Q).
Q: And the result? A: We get 29.7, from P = 1.5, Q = 0.10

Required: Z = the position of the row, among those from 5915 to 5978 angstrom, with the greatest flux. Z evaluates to 5943.84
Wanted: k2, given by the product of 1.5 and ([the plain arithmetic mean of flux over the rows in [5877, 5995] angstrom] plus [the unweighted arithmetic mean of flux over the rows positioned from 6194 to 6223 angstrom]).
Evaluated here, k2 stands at 25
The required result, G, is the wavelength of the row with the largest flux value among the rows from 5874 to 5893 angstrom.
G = 5875.80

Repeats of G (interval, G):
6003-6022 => 6020.98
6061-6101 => 6071.10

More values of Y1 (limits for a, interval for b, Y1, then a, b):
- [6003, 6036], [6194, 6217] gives 0.757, 1.07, 0.91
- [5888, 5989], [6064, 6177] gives 0.733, 0.92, 1.12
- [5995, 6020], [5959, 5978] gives 0.739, 1.05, 0.98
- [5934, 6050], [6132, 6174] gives 0.709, 1.04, 1.08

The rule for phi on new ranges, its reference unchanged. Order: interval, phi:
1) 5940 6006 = 0.31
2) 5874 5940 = 0.48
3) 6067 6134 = 0.02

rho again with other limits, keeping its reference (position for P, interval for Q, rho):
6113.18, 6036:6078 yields 9.9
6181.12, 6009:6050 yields 5.3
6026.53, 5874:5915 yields -14.6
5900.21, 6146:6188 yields -1.4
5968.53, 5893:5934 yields 3.3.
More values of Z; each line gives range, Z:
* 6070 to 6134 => 6107.55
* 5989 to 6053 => 6048.77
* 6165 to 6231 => 6172.59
